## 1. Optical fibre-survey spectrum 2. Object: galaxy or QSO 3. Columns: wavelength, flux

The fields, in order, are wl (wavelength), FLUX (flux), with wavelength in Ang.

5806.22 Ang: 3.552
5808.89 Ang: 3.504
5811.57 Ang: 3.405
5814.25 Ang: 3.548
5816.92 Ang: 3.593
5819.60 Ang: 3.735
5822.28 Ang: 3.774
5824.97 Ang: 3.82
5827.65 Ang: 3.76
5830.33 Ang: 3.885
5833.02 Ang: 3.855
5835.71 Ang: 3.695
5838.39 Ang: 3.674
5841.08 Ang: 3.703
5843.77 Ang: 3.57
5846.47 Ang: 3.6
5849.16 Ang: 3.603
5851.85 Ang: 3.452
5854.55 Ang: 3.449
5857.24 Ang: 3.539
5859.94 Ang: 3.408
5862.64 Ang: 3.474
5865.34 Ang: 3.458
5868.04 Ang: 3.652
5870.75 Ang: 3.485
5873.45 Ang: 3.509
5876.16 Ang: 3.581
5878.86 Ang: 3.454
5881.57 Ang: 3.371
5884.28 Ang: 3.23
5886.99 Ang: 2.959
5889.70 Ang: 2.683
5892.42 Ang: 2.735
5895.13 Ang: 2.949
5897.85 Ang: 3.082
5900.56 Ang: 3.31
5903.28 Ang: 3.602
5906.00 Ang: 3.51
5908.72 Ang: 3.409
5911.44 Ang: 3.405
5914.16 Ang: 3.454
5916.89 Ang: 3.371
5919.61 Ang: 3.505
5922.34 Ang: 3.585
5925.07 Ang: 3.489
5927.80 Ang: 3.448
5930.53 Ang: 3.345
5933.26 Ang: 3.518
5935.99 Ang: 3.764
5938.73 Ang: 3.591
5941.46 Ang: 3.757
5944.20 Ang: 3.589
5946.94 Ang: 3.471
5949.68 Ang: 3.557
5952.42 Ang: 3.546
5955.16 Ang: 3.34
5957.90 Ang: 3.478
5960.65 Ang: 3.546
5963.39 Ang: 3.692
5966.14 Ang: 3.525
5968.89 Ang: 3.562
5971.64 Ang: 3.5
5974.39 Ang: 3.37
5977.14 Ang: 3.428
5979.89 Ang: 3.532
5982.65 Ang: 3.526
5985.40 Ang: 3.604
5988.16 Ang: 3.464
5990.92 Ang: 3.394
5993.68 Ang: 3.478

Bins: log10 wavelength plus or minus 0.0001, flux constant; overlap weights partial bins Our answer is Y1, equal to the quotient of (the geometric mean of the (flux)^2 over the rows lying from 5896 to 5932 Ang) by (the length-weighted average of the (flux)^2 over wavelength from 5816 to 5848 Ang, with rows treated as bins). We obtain 0.84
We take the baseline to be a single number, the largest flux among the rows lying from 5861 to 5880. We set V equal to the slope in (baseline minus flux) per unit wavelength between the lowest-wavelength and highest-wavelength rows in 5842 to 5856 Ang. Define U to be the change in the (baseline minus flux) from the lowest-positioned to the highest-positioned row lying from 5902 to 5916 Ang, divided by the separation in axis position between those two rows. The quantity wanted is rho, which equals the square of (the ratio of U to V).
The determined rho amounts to 1.5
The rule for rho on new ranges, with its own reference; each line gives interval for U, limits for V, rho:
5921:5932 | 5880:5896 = 0.9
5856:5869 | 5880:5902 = 10.6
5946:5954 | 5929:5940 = 0.2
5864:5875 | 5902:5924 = 49.7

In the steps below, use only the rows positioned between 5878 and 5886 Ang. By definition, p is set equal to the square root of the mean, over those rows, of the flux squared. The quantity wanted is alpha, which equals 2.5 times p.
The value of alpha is 8.38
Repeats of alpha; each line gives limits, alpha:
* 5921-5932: 8.67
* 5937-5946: 9.12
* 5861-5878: 8.82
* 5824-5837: 9.51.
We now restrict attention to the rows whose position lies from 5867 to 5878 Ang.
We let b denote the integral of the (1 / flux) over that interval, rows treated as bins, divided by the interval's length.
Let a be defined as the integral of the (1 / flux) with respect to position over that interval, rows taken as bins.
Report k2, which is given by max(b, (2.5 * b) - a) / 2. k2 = 0.141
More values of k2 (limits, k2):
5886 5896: 0.178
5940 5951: 0.139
